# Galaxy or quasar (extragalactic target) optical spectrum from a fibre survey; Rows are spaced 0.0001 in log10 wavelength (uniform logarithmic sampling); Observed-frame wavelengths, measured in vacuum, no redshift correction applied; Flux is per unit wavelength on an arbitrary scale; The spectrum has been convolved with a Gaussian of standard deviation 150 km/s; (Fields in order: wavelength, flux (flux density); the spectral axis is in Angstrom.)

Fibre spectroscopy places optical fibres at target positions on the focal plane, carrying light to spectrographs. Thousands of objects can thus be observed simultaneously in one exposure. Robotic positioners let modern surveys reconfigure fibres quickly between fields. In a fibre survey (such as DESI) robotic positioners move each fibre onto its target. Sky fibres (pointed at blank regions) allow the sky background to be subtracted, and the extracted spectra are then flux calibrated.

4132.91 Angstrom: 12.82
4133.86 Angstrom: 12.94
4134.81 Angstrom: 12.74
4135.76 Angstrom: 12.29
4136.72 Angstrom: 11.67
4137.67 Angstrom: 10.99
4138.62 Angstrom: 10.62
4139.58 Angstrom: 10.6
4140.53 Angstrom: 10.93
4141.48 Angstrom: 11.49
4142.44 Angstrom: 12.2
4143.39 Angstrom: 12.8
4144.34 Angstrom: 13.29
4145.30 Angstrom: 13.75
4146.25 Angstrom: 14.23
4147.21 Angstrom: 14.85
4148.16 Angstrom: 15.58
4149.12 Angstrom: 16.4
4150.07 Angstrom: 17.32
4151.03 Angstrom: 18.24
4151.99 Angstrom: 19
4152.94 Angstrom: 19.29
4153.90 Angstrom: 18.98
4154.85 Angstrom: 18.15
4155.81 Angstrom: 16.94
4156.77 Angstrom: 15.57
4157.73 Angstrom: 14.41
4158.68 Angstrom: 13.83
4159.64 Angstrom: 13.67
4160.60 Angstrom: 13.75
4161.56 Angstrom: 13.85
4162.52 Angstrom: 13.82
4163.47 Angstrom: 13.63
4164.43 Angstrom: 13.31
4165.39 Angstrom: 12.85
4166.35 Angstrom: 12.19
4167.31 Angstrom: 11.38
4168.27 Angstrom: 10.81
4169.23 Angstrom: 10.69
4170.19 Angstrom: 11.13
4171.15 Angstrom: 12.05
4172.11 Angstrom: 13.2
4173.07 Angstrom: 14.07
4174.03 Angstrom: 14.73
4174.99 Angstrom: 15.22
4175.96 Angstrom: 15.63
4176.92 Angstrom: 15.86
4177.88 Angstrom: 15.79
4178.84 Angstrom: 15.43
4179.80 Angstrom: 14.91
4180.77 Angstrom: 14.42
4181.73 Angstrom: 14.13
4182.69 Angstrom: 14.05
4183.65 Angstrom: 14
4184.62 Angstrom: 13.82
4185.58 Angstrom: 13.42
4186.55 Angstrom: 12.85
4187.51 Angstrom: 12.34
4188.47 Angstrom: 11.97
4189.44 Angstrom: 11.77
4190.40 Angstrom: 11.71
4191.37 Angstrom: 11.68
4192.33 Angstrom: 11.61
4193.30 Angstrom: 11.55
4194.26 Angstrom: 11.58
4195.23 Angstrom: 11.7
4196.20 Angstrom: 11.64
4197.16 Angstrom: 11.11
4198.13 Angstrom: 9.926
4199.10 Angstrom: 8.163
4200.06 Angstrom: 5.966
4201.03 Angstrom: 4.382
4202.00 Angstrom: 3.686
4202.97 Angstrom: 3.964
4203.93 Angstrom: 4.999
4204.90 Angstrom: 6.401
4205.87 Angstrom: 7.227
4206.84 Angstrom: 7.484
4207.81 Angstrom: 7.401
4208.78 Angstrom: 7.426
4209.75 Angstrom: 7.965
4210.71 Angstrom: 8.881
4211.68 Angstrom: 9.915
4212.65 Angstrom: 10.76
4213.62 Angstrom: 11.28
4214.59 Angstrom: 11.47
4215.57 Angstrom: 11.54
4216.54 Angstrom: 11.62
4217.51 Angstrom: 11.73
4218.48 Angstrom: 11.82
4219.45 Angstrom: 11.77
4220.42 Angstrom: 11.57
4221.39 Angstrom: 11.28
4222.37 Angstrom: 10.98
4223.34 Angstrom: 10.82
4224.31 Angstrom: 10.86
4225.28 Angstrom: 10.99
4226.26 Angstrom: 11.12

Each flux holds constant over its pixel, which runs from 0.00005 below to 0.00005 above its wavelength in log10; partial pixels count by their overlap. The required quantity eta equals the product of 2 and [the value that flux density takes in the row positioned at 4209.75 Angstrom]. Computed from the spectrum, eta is 16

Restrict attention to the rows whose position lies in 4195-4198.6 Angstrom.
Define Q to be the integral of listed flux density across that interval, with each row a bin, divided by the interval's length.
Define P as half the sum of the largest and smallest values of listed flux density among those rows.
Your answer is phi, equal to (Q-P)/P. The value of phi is 0.0221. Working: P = 11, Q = 11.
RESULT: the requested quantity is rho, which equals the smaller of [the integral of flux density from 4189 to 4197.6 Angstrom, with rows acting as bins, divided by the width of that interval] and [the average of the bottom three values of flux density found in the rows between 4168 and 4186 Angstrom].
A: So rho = 11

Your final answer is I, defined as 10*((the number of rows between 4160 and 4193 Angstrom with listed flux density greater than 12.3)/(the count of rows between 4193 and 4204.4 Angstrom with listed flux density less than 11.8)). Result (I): 19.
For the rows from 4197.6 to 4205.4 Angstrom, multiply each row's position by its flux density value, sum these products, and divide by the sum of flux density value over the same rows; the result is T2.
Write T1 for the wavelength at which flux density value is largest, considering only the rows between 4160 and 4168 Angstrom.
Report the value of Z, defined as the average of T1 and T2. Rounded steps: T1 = 4161.56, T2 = 4201.0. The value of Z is 4181.3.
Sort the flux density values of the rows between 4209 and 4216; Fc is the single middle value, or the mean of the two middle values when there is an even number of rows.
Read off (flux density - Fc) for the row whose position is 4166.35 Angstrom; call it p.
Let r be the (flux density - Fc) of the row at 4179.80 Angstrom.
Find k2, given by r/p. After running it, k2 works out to 2.9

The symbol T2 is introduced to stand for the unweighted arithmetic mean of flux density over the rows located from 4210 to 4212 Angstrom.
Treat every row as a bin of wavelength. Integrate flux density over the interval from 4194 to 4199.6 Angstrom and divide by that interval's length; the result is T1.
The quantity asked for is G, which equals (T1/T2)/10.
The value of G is 0.113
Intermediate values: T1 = 10.6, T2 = 9.4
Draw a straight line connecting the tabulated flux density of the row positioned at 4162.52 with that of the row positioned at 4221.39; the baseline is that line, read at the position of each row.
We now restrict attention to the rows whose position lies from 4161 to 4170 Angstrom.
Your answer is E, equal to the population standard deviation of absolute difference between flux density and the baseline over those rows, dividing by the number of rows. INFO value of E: 1.10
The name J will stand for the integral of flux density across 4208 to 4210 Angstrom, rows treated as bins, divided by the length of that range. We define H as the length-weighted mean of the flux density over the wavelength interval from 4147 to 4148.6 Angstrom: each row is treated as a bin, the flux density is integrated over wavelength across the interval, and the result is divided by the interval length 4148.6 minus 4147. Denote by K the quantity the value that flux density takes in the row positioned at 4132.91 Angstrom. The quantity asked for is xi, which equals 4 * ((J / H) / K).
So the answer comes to 0.16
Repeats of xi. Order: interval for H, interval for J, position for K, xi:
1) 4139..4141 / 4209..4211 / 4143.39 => 0.24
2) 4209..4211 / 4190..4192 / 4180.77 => 0.39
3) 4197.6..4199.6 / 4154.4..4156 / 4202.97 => 1.96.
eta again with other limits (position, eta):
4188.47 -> 24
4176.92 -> 32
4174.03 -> 29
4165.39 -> 26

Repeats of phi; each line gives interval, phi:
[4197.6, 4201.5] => 0.0006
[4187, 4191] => -0.0058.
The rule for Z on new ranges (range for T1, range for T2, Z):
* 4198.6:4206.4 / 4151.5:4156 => 4176.5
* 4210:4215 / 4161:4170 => 4189.9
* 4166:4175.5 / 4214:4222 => 4196.5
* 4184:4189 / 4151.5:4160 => 4170.1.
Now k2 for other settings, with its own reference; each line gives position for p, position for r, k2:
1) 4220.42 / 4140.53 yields 0.2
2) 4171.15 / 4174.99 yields 3.5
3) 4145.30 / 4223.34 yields 0.0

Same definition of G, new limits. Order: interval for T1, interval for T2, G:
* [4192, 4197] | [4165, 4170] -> 0.100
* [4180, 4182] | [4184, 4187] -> 0.107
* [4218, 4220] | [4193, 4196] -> 0.102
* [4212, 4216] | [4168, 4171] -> 0.103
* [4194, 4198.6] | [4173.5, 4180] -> 0.073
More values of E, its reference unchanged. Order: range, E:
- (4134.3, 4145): 0.94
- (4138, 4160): 1.64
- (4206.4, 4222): 1.74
